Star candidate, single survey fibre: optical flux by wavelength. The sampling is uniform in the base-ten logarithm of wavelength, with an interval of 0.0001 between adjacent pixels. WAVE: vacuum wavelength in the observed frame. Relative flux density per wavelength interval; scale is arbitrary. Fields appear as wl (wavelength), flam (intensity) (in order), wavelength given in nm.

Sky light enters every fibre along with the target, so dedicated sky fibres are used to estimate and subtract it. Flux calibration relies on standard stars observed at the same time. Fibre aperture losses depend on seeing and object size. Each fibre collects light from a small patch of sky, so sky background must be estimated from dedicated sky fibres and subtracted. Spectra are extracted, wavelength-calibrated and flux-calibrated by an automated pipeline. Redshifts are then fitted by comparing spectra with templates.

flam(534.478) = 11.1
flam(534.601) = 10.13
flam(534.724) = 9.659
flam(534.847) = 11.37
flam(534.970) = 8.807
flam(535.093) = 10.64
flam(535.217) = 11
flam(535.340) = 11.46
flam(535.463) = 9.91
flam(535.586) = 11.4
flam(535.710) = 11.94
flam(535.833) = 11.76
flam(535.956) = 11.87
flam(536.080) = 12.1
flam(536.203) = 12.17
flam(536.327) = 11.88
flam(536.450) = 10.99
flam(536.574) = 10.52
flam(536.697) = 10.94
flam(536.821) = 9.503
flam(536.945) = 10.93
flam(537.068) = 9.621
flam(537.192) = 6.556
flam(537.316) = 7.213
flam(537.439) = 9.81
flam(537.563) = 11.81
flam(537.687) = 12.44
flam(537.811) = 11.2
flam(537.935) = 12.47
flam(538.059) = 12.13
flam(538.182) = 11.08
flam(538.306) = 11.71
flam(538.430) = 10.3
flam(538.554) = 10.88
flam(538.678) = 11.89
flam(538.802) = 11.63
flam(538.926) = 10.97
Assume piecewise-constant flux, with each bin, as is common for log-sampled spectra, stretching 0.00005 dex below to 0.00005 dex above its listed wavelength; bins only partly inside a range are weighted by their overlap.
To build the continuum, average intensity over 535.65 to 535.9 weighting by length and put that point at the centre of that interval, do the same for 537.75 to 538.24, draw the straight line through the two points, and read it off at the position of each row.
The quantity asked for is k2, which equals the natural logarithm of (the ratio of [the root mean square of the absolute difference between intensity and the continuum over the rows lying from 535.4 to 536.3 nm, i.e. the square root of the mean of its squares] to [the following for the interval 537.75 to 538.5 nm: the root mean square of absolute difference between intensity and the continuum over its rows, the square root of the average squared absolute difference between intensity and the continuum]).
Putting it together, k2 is 0.1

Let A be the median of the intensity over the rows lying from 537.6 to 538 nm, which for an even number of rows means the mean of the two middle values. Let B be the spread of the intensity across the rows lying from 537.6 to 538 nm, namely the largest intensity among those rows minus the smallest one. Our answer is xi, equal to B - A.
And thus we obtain -11.2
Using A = 12.4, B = 1.3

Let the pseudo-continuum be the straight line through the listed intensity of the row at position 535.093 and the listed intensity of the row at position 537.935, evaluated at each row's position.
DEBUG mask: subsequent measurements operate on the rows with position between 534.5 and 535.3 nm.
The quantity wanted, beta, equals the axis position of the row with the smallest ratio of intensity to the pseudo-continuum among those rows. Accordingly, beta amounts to 534.970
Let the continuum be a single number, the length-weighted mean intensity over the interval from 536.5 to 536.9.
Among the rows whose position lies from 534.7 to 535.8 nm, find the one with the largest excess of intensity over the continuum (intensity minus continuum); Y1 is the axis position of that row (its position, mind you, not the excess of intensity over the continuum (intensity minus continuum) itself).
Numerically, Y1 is 535.710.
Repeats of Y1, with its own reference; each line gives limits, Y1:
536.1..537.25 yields 536.203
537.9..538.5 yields 537.935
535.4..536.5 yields 536.203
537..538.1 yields 537.935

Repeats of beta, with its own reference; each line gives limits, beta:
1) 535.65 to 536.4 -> 536.327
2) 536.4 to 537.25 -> 537.192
